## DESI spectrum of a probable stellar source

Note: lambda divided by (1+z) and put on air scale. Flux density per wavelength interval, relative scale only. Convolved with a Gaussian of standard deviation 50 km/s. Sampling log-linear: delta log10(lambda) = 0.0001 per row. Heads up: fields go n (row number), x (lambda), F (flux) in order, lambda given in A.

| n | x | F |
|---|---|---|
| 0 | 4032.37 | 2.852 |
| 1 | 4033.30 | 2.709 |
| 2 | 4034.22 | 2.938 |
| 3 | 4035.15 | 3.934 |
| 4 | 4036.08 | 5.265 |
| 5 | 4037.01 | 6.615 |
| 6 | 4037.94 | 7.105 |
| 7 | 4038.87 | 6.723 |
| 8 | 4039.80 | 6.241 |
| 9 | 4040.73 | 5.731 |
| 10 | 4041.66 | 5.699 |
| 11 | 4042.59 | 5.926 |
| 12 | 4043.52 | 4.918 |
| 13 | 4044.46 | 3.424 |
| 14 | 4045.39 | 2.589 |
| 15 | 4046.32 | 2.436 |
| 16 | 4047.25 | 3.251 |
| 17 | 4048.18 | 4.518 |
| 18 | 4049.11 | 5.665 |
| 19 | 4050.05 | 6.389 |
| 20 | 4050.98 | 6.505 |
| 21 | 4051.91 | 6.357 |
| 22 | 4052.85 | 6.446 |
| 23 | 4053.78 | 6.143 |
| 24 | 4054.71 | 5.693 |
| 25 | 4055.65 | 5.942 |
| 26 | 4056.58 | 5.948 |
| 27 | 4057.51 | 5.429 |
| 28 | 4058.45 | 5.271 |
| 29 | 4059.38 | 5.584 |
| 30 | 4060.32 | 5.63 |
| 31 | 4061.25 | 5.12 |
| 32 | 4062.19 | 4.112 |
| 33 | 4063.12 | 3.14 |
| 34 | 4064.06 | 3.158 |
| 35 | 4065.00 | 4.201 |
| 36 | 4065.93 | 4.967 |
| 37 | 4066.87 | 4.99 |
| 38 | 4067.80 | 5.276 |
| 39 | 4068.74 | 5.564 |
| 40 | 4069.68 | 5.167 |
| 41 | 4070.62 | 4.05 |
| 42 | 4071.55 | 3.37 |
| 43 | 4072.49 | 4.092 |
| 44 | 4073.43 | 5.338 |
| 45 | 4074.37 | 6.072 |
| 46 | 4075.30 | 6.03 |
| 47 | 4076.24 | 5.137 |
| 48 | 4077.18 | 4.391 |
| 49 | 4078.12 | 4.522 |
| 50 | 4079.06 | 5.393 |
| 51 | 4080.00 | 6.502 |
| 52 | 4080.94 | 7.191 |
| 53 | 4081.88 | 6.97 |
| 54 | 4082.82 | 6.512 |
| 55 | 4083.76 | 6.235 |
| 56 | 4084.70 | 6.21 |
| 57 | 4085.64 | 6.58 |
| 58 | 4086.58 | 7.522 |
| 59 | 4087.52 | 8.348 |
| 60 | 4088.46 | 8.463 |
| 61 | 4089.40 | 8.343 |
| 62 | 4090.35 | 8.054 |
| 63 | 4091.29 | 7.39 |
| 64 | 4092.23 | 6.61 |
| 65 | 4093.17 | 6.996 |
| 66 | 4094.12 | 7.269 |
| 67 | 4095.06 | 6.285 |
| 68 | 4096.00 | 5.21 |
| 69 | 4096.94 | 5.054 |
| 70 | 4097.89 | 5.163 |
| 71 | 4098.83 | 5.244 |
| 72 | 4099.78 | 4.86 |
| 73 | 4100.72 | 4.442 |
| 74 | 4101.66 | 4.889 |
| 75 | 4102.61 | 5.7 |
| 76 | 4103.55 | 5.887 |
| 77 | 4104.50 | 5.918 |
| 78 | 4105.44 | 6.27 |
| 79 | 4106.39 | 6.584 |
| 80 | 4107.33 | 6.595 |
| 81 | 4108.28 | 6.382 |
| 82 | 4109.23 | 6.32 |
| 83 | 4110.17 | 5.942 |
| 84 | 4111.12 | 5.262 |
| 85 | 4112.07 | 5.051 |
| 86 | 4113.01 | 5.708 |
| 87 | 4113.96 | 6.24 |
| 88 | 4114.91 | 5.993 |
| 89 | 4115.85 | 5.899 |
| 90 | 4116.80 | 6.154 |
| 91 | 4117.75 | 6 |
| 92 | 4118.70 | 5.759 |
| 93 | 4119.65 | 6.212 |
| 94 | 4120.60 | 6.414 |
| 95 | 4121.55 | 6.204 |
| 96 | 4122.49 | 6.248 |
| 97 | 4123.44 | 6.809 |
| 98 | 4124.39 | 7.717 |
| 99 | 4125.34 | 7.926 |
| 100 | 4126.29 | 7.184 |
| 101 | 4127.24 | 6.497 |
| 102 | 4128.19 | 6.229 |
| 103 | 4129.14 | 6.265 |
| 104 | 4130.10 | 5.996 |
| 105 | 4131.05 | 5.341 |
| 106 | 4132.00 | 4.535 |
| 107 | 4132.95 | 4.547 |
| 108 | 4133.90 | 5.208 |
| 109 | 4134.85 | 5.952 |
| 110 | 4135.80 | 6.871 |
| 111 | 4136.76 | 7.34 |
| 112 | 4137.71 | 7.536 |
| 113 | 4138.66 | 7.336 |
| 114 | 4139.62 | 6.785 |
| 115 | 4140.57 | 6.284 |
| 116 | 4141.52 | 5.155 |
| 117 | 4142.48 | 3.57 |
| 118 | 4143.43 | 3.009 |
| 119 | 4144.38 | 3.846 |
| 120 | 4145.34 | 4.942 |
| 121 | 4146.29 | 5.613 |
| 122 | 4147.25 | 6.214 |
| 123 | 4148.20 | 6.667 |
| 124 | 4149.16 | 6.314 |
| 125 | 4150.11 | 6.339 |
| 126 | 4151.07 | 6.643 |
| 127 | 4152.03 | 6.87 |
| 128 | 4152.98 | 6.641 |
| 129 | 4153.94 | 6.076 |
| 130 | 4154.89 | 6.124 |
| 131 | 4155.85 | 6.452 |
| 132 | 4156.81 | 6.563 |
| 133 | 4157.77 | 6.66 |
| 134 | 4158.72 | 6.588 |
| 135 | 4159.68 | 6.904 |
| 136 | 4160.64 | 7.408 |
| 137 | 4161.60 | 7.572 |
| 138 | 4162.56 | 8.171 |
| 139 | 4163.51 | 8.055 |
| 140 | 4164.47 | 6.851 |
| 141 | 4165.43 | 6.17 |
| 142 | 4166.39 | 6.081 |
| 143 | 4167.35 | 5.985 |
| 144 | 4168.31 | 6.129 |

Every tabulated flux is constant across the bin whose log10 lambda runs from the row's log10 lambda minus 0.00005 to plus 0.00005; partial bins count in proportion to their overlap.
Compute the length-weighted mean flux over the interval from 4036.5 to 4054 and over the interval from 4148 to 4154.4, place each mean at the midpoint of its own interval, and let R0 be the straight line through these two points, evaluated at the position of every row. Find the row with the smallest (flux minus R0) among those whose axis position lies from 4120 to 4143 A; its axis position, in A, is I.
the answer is 4142.48 A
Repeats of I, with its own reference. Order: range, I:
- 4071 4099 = 4071.55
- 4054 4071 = 4063.12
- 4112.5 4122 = 4118.70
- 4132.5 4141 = 4132.95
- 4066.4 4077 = 4071.55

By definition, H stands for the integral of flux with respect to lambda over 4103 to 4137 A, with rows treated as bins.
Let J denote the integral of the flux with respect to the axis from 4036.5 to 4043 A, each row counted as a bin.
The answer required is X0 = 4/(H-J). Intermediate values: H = 209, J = 41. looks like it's 0.02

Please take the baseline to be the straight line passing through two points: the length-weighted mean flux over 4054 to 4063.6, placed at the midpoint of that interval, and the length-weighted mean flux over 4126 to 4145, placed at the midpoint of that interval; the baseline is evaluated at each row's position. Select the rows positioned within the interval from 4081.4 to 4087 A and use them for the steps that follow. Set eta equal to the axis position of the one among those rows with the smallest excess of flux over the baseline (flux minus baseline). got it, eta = 4084.70 A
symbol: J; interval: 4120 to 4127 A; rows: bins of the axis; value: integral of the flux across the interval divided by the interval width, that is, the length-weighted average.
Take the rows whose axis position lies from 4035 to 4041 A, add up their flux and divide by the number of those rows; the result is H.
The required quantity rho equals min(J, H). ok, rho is 5.9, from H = 5.9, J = 6.9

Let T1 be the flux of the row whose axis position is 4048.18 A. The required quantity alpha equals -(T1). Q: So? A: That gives -4.5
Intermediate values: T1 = 4.518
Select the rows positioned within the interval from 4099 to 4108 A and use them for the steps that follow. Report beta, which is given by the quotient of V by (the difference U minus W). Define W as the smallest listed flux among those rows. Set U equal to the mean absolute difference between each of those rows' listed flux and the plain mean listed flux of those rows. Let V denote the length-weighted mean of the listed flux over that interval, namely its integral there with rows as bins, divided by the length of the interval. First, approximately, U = 0.63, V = 5.7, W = 4.442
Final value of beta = -1.5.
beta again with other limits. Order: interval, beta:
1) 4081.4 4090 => -1.3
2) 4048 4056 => -1.5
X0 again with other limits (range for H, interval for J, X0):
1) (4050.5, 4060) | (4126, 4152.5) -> -0.04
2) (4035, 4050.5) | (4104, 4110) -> 0.10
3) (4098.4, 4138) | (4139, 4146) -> 0.02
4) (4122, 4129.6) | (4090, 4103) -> -0.16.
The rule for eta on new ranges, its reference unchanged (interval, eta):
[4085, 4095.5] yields 4095.06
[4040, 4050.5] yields 4046.32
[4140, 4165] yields 4143.43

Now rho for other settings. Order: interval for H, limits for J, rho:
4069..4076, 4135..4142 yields 4.9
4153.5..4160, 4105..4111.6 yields 6.2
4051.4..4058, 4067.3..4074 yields 4.7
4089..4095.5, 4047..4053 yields 5.6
